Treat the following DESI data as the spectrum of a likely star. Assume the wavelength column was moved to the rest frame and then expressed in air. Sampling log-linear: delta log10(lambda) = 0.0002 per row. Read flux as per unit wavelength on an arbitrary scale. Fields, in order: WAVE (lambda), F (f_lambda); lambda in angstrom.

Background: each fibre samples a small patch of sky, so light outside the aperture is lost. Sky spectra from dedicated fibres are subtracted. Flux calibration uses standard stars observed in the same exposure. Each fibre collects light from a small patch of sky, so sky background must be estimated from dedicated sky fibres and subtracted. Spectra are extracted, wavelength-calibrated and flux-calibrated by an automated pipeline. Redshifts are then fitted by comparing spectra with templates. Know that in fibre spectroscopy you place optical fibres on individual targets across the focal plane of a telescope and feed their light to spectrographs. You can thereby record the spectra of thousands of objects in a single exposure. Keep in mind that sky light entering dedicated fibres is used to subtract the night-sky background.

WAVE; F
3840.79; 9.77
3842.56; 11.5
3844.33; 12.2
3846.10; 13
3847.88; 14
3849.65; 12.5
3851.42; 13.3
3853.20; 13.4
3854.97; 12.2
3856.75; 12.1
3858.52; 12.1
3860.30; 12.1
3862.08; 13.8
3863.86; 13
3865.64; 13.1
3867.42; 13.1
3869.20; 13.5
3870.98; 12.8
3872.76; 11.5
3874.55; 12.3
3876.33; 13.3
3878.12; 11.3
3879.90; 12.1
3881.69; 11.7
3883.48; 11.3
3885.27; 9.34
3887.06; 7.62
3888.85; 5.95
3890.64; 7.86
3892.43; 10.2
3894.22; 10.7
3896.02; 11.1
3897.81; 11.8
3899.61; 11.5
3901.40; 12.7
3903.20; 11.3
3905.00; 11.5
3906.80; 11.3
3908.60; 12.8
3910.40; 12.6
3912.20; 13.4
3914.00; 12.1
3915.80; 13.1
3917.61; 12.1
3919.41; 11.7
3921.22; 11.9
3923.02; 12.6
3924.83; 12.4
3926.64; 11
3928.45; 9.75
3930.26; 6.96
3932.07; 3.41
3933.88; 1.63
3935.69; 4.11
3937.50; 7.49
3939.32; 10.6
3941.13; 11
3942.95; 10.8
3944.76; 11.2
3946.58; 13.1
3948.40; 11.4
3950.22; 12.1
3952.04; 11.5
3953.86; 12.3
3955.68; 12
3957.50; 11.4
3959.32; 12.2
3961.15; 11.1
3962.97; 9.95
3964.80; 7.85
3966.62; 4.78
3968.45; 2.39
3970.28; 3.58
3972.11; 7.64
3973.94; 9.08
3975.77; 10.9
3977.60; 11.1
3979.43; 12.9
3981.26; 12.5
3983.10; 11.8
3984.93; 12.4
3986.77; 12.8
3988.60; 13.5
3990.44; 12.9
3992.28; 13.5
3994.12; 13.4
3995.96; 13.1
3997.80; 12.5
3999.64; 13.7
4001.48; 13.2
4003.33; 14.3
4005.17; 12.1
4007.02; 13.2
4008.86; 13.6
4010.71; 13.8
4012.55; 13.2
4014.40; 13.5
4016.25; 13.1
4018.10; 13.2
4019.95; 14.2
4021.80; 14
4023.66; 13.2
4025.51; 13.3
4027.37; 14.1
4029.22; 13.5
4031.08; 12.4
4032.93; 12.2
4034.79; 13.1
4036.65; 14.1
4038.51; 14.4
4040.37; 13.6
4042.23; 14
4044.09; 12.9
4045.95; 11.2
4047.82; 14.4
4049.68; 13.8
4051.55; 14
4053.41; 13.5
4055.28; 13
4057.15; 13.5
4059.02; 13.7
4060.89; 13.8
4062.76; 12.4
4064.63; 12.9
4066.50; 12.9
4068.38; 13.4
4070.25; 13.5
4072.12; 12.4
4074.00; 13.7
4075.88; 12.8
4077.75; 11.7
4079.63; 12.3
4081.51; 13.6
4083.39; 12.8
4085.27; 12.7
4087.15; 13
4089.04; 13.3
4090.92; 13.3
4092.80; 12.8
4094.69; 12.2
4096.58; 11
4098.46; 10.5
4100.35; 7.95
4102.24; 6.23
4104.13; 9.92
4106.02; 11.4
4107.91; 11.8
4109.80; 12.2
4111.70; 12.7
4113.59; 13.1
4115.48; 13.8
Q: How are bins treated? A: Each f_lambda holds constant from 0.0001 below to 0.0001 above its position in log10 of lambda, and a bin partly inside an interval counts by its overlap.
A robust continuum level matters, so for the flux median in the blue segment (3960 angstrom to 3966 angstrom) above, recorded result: 10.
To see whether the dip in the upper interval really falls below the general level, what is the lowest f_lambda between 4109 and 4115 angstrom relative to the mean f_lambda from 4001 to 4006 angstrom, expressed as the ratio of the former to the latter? 0.92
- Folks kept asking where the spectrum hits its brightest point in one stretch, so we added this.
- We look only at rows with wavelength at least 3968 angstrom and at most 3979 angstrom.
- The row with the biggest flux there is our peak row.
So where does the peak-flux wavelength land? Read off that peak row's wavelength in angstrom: 3977.60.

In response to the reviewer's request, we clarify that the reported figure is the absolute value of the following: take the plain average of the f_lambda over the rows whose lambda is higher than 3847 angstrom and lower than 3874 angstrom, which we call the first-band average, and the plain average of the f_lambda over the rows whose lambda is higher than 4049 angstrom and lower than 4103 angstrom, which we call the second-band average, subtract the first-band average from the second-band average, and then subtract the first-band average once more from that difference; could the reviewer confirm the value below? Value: 13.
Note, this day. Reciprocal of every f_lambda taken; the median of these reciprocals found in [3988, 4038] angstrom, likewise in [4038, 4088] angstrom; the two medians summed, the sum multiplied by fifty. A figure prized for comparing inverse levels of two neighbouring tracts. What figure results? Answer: 7.5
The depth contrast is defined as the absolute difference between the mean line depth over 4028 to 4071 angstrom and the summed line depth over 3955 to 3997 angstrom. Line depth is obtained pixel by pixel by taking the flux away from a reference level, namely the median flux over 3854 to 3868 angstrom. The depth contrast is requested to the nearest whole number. 48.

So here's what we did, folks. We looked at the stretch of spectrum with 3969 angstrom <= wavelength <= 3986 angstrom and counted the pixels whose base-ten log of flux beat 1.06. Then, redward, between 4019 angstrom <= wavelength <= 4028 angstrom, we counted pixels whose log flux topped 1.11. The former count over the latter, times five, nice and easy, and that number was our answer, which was 4.0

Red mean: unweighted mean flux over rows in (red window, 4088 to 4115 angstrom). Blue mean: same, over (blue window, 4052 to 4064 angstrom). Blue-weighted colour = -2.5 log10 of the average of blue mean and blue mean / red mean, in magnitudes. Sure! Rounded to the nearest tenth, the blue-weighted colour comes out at -2.2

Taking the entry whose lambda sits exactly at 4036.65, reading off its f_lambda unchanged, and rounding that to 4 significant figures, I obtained 14.10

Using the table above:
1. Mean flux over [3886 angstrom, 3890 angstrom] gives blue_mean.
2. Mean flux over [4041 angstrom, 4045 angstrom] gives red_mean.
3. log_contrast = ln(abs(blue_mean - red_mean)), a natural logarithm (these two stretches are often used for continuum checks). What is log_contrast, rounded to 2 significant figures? 1.9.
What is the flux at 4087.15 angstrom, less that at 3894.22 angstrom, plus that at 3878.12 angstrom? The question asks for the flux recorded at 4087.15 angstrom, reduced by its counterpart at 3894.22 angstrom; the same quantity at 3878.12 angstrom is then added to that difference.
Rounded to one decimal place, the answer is 13.6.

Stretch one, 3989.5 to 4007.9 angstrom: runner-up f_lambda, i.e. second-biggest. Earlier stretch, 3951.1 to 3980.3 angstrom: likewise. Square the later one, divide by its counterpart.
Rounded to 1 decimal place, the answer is 15.3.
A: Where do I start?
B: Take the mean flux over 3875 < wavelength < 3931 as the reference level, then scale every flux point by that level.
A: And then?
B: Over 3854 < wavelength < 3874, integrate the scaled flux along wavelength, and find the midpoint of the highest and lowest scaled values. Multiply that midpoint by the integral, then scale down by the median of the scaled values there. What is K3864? 22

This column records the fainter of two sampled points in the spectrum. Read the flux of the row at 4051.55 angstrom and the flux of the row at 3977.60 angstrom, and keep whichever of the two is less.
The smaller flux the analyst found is 11.1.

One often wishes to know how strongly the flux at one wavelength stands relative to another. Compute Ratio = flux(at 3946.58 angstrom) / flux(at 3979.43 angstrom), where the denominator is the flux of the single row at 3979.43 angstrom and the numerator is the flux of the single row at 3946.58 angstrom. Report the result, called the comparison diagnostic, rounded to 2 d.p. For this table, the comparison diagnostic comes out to 1.02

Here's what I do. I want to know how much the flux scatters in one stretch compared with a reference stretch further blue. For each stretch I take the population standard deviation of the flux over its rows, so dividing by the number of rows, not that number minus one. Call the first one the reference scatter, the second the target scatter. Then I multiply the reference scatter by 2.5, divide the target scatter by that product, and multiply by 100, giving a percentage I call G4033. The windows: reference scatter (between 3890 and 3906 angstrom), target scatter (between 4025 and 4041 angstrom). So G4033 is 22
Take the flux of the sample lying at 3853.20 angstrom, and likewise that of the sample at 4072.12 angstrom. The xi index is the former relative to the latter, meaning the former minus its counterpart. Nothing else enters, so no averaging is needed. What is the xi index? 1.0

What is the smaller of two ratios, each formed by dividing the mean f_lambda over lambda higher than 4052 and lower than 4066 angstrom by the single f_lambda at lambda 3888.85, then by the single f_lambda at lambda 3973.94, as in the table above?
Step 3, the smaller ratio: 1.46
